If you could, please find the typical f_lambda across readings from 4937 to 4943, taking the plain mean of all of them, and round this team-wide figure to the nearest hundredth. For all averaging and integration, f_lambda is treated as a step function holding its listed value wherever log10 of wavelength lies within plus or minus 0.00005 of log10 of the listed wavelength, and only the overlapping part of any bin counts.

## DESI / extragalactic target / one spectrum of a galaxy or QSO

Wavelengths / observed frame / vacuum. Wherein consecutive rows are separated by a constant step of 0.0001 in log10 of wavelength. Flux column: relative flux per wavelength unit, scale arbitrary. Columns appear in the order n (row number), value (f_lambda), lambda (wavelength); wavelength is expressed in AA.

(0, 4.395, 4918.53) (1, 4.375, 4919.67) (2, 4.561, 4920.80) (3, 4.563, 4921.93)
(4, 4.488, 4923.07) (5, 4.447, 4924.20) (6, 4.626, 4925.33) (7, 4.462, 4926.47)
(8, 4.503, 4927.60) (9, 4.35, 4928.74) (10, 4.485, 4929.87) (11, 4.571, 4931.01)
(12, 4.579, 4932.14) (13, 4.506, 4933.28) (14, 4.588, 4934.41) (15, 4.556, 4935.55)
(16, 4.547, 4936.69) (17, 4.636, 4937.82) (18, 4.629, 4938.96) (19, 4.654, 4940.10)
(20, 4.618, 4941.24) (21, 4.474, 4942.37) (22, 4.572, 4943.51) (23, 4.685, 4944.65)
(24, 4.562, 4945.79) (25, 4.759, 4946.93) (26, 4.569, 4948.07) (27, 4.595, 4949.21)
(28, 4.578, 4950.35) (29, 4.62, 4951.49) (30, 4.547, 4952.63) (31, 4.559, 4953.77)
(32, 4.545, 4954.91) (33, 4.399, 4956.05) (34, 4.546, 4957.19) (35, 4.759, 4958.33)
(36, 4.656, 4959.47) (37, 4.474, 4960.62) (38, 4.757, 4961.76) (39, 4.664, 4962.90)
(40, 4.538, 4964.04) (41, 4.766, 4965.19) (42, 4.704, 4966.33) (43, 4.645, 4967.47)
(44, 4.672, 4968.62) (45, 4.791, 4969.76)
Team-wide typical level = 4.60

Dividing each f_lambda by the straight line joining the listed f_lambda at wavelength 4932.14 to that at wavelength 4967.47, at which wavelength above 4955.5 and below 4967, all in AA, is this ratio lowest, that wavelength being 4956.05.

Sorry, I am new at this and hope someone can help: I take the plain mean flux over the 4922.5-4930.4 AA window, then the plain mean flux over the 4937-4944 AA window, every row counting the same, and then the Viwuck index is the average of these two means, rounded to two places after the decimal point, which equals 4.54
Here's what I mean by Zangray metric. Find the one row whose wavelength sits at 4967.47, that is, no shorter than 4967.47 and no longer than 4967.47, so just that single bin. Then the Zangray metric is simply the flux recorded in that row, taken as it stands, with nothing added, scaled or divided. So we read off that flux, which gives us 4.645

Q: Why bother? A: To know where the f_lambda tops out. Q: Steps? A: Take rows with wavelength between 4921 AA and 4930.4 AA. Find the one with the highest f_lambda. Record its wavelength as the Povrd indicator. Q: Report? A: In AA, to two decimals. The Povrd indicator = 4925.33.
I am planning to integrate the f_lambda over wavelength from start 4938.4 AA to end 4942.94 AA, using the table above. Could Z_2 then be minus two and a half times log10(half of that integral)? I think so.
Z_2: -2.55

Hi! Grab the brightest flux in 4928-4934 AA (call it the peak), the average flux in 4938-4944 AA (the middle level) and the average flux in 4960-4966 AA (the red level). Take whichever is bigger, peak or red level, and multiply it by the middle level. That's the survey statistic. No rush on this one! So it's 21.3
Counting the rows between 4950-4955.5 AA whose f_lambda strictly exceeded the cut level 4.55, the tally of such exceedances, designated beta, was 3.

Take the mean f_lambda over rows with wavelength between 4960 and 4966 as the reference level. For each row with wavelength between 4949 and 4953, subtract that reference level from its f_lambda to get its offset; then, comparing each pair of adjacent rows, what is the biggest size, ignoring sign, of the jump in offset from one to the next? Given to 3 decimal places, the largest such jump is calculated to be 0.073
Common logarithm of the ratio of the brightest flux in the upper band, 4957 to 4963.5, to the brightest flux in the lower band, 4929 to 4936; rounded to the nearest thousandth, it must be 0.016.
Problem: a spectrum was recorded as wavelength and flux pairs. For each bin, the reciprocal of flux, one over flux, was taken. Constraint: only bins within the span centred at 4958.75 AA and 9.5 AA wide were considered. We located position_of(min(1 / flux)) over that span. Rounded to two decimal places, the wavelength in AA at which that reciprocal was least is 4958.33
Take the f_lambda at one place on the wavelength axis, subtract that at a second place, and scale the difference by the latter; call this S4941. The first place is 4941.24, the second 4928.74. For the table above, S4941 0.062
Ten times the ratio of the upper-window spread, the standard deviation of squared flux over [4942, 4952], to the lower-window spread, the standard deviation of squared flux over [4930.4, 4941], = 17.2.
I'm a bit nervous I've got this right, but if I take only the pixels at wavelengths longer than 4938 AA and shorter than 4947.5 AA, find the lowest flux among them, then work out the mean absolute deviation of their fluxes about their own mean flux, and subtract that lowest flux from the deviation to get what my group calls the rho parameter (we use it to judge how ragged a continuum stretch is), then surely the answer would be -4.41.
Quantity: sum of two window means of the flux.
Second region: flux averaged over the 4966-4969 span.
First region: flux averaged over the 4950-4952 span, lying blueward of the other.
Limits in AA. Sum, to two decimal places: 9.27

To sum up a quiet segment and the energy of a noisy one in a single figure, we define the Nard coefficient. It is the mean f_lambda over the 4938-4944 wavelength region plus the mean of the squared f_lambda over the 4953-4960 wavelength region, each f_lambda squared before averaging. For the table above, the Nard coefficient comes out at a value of 25.6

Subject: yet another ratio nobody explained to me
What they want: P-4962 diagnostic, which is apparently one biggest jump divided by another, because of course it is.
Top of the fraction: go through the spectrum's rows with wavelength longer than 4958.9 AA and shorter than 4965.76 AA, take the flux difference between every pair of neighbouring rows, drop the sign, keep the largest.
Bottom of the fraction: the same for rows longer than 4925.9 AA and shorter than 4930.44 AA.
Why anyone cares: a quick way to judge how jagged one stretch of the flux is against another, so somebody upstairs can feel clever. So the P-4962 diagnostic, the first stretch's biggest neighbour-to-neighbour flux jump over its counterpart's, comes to 1.8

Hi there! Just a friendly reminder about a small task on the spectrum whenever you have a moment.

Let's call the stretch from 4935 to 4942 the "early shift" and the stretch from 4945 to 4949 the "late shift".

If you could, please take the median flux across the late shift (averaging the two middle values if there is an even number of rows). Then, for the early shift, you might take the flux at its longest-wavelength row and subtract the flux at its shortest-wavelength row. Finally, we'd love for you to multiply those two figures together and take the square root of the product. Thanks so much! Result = 0.53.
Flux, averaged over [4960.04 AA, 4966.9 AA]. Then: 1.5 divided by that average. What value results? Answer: 0.323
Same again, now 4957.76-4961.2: 0.324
